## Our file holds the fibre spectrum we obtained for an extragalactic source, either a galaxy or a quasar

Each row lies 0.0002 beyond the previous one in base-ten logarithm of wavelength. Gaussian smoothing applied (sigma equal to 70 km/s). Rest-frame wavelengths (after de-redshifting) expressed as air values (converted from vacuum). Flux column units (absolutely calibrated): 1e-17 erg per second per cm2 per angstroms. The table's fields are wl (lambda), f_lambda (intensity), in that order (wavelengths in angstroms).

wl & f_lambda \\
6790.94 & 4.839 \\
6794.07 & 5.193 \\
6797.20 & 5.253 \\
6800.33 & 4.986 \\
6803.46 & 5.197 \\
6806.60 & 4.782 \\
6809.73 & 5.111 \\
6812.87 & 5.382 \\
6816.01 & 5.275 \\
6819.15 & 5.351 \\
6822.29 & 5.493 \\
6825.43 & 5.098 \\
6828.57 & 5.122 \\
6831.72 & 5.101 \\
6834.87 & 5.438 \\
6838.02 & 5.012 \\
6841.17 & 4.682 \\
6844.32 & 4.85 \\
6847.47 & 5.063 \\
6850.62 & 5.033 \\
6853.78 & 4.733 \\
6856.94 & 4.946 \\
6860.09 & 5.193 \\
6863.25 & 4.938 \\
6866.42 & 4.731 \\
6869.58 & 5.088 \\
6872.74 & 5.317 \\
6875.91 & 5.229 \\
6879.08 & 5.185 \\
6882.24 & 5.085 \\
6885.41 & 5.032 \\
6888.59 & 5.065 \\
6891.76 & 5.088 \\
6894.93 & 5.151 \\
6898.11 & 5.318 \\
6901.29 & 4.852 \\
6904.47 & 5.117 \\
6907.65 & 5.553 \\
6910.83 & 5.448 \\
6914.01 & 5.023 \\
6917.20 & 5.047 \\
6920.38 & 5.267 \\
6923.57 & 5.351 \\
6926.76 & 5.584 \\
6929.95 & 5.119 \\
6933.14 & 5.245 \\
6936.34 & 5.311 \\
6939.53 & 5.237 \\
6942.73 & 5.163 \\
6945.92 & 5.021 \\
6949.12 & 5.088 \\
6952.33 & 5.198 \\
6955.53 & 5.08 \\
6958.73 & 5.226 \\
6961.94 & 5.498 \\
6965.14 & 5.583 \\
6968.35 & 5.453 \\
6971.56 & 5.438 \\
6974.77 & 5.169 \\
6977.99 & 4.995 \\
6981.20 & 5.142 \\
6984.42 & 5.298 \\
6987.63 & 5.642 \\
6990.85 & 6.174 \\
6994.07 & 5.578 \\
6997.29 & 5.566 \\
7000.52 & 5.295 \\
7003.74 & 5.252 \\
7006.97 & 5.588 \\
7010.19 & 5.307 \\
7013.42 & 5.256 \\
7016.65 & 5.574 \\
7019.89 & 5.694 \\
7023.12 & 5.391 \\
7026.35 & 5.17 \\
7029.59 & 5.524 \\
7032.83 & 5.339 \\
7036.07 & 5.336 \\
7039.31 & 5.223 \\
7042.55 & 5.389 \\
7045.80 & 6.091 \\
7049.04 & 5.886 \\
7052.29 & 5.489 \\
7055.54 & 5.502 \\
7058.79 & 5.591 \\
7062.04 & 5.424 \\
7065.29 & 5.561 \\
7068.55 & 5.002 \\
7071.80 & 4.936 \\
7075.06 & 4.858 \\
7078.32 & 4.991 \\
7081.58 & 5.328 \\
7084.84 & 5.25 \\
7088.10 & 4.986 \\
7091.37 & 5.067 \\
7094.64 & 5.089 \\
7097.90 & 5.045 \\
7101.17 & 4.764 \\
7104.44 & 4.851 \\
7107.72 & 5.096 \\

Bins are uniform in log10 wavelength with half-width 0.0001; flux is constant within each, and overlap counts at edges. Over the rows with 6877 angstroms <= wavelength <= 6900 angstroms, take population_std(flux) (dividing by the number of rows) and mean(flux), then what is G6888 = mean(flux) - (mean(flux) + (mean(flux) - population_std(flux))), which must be -5.04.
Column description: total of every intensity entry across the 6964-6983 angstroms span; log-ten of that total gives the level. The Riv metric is 1.50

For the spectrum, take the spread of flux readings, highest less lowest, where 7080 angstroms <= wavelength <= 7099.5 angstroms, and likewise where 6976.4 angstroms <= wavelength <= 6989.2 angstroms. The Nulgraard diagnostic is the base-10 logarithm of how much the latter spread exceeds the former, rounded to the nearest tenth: -0.5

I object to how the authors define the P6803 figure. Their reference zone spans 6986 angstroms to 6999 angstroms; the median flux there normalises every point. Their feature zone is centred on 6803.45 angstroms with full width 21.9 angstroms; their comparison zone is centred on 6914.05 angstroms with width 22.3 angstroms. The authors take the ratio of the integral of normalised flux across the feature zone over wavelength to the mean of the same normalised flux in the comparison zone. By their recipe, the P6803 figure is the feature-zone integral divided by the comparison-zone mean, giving 21.4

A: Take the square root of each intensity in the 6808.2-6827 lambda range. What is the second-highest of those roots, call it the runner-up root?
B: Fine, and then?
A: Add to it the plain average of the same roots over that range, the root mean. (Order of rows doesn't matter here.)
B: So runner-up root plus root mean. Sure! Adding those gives 4.62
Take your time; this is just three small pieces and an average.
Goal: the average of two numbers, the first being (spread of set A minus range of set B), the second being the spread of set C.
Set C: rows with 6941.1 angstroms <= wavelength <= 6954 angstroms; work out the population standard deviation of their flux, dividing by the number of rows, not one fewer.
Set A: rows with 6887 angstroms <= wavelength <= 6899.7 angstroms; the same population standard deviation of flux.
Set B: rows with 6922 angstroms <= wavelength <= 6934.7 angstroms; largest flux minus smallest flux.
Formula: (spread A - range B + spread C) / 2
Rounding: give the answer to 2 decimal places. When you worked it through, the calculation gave -0.15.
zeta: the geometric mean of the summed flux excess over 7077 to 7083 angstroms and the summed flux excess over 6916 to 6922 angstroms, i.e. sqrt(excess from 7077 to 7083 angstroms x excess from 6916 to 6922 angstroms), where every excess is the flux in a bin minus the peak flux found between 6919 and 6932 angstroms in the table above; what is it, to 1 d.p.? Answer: 0.9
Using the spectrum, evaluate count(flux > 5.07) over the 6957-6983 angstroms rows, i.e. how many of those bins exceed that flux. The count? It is 7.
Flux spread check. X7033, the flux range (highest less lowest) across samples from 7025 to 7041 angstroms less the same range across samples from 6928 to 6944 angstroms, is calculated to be 0.16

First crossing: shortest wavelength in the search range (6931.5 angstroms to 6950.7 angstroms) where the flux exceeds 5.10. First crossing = 6933.14 angstroms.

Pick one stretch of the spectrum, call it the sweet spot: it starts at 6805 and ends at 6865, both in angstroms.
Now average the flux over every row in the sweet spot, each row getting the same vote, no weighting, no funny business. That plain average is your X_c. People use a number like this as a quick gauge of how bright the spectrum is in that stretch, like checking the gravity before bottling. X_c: 5.08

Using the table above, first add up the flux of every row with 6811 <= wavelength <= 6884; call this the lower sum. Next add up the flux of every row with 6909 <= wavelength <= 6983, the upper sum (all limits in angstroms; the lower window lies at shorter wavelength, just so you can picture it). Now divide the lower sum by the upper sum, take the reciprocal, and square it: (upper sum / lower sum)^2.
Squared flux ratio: 1.06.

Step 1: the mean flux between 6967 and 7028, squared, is 29.4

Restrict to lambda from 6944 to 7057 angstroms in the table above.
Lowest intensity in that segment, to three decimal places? 4.995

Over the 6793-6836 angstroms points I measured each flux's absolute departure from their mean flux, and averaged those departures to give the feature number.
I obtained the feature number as 0.143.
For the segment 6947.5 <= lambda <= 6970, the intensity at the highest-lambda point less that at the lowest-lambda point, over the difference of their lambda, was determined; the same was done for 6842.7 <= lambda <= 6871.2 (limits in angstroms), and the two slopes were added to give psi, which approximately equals 0.028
